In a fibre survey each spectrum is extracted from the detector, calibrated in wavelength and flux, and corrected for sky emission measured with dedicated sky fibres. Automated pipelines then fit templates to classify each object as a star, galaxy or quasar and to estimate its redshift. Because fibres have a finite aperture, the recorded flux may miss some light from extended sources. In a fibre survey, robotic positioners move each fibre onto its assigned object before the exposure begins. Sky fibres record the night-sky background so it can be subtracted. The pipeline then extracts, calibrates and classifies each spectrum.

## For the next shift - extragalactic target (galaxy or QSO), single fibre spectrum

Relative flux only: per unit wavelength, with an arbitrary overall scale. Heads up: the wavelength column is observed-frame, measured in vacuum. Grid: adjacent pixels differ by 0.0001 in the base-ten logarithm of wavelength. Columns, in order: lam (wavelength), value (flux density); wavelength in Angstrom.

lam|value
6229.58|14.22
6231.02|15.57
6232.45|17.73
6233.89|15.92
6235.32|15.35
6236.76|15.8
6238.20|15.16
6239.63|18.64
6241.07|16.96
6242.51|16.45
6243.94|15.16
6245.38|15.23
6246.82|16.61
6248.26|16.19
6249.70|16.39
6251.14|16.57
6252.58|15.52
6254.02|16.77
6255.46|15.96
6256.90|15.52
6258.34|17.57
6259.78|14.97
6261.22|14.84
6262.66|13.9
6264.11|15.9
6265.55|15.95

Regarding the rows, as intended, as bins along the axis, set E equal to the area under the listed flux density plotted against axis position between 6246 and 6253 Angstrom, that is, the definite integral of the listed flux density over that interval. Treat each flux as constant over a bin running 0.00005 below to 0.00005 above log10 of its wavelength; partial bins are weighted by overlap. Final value 114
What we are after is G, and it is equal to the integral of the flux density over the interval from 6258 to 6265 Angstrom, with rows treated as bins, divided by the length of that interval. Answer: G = 15.3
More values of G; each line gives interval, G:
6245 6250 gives 16.1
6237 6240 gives 16.5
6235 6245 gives 16.2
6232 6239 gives 16.0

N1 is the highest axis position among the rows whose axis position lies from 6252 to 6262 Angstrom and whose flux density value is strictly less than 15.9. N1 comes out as 6261.22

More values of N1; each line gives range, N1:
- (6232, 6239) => 6238.20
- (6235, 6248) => 6245.38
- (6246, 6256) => 6252.58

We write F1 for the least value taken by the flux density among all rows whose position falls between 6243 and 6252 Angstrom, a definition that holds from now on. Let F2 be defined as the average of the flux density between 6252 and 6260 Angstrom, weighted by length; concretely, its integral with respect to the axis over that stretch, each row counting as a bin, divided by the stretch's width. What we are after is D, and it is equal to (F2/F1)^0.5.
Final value 1.032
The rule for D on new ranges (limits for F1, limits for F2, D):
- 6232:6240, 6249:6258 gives 1.033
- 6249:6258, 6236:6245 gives 1.025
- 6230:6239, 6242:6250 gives 1.027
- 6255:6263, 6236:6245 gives 1.083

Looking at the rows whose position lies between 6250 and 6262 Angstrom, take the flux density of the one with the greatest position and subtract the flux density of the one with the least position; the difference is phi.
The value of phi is -1.7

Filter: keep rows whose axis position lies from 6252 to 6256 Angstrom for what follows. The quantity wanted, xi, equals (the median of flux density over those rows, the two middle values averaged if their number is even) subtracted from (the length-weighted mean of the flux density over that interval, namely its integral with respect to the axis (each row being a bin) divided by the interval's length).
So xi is 0.15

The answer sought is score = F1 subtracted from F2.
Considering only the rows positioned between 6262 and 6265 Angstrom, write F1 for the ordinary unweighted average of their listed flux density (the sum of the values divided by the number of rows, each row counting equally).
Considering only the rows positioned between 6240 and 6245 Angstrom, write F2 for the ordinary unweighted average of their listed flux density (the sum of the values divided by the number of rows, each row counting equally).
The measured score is 1.3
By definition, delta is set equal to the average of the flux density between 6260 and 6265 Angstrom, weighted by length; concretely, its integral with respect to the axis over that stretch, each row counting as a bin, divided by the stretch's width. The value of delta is 14.9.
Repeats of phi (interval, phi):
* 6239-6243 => -2.2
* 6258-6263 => -3.7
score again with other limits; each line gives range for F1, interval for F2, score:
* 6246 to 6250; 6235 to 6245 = -0.2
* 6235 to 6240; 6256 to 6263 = -0.9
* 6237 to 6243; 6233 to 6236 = -1.2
